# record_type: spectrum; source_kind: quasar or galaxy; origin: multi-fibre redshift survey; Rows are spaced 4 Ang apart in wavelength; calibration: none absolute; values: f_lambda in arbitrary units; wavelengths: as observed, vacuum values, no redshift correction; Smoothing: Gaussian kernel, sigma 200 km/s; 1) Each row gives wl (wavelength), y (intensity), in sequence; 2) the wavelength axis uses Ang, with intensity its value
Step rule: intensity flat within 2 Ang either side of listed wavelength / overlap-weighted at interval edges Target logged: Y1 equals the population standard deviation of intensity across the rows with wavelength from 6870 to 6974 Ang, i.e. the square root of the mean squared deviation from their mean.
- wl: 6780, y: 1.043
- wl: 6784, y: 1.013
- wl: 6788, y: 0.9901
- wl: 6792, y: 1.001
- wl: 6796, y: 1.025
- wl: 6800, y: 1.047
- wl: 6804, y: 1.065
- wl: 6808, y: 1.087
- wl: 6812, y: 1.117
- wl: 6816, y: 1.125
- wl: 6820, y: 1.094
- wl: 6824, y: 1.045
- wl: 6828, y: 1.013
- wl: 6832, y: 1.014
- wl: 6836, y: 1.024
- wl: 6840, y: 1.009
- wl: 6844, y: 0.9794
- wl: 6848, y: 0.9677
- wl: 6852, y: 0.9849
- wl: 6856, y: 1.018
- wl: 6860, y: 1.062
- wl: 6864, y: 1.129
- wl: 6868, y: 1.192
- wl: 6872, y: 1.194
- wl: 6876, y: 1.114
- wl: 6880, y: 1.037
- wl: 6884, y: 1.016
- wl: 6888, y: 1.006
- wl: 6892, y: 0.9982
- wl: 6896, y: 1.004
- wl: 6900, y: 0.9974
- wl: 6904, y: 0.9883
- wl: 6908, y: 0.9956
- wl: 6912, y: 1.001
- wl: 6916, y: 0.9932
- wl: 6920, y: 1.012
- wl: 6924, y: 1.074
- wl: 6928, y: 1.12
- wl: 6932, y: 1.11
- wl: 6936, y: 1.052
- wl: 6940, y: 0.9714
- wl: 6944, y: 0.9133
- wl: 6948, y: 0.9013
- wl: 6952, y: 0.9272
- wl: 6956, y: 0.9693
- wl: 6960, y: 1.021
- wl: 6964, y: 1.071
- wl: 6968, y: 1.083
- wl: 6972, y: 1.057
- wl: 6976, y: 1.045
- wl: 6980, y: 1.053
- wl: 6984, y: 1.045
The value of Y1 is 0.07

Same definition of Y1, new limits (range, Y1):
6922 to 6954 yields 0.08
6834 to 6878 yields 0.08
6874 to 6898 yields 0.04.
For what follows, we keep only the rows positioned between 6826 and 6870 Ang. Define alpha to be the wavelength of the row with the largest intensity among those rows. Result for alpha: 6868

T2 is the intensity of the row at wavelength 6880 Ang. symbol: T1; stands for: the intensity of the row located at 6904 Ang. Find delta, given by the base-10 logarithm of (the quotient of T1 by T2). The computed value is -0.021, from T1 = 0.9883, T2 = 1.037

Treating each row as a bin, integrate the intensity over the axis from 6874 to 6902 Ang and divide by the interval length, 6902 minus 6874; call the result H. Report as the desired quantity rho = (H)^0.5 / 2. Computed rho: 0.506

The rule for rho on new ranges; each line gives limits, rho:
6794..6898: 0.513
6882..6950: 0.502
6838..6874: 0.515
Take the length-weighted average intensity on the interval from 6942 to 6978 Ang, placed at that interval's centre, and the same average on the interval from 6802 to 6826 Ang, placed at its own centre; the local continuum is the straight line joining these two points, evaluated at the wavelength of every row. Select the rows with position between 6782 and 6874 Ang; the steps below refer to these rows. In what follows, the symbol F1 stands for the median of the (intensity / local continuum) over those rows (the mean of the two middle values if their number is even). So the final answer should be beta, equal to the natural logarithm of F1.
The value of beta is -0.047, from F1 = 0.954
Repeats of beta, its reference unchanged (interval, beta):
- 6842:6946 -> -0.031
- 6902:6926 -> -0.030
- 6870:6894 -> -0.020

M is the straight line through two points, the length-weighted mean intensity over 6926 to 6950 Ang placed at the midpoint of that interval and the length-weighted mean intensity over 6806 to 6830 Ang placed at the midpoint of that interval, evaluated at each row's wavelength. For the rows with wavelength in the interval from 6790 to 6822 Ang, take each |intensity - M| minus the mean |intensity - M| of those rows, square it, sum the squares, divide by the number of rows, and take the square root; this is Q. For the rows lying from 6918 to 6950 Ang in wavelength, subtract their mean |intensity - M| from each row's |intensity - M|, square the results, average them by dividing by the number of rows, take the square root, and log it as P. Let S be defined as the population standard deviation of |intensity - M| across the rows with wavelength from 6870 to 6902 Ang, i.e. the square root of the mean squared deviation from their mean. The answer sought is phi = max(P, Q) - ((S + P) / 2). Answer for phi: -0.0028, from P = 0.034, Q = 0.028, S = 0.040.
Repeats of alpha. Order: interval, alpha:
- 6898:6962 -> 6928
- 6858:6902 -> 6872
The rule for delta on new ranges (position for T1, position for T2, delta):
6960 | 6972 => -0.015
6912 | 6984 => -0.019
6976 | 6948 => 0.064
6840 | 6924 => -0.027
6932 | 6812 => -0.003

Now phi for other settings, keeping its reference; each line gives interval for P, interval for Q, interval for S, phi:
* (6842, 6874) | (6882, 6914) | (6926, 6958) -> 0.0071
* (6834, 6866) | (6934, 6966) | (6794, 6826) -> 0.0059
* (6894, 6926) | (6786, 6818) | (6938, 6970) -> 0.0129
